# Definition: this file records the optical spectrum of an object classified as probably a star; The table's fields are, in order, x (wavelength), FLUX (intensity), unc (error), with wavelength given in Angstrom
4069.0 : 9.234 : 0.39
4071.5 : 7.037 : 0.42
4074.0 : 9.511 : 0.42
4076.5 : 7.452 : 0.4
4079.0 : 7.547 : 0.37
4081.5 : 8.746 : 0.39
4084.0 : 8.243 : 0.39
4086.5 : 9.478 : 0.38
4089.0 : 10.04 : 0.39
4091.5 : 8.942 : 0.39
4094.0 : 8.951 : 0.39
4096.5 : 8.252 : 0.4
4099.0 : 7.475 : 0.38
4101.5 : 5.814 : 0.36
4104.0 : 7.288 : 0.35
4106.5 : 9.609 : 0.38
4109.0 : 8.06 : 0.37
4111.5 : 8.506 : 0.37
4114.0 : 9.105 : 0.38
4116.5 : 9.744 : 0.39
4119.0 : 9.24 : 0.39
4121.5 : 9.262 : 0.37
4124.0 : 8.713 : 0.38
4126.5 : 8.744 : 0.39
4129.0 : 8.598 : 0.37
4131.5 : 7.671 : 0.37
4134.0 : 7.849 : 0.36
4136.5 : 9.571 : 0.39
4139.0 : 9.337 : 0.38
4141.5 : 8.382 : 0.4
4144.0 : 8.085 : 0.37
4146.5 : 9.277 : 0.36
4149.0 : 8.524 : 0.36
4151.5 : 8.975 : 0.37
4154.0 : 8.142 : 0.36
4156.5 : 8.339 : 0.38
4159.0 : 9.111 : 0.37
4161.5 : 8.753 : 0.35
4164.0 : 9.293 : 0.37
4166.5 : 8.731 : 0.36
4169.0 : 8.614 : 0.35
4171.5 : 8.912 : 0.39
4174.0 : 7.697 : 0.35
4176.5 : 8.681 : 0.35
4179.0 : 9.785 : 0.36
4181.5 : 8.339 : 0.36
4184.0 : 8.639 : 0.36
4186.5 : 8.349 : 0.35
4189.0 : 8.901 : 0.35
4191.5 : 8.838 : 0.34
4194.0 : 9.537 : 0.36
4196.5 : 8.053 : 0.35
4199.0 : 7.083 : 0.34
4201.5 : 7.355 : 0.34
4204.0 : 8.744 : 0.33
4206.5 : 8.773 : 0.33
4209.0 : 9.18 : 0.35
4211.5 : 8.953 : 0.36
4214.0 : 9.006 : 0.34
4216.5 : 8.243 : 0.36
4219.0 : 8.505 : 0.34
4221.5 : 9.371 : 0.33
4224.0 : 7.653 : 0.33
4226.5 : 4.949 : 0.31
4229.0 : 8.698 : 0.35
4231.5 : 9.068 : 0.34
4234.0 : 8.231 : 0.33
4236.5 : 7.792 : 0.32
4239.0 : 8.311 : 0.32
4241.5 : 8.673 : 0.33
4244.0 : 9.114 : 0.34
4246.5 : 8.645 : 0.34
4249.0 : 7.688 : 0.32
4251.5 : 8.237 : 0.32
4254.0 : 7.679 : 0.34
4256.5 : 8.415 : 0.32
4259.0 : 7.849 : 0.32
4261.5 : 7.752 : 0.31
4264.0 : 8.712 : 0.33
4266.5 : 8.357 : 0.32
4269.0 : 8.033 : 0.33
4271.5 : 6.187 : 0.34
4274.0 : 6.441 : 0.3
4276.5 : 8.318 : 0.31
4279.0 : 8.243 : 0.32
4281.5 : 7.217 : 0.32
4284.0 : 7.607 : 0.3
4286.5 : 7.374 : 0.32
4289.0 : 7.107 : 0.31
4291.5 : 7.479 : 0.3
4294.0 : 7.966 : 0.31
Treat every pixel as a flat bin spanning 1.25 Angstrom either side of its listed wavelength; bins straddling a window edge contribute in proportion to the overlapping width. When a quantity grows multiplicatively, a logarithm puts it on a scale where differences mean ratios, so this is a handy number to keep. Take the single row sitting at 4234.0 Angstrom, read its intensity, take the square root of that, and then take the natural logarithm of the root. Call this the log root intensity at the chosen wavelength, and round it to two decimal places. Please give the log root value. 1.05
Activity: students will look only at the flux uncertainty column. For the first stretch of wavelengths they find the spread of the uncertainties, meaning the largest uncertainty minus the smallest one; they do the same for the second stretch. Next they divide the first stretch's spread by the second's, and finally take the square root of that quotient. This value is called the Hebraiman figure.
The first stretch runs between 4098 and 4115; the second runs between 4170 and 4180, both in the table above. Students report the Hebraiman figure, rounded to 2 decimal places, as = 0.87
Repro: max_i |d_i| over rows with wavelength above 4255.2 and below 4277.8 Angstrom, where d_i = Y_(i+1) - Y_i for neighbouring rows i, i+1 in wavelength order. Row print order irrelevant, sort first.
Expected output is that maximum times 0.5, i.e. 0.94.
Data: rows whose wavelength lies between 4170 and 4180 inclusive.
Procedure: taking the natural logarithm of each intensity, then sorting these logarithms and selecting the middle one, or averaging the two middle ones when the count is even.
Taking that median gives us 2.17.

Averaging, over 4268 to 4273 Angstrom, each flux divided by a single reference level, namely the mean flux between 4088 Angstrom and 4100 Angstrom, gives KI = 0.81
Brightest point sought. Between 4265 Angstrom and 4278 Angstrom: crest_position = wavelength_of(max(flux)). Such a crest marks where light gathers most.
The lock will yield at 4266.5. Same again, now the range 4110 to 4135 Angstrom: 4116.5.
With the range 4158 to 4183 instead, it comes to 4179.0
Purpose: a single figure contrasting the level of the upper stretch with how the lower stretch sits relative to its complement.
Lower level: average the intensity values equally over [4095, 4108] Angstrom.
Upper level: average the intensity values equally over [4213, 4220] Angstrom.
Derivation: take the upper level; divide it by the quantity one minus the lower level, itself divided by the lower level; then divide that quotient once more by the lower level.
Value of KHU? -1.28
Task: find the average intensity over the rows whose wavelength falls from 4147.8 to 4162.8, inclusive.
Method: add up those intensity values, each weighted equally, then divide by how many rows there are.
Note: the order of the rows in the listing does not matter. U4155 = 8.6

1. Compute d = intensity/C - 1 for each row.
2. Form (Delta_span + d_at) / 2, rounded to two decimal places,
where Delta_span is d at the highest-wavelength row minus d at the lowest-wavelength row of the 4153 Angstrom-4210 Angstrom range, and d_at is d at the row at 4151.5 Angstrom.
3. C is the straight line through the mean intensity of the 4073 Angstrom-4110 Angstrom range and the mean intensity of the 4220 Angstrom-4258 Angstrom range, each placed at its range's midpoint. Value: 0.11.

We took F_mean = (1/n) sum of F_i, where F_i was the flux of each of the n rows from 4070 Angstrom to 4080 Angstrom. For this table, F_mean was 7.9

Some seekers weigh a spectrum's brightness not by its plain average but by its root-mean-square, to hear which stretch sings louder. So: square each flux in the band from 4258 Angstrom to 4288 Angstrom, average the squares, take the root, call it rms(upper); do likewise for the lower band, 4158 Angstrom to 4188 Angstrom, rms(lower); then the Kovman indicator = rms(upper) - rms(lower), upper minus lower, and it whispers -1.0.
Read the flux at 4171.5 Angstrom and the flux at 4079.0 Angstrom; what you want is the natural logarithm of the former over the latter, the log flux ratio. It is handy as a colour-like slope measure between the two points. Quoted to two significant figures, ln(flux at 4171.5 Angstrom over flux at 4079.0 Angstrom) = 0.17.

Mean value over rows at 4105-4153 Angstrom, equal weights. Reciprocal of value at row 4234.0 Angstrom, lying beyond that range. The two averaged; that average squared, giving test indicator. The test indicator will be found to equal 19.9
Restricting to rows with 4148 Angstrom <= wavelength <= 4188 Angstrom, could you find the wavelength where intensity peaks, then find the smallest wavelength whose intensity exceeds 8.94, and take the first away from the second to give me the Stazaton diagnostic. -27.5 Angstrom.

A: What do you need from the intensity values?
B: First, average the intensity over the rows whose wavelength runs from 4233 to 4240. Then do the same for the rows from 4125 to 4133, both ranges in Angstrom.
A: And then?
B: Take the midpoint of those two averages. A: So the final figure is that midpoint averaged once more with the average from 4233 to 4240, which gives 8.2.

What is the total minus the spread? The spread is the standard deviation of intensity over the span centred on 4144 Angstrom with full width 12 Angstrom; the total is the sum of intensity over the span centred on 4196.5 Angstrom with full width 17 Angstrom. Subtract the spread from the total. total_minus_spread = 58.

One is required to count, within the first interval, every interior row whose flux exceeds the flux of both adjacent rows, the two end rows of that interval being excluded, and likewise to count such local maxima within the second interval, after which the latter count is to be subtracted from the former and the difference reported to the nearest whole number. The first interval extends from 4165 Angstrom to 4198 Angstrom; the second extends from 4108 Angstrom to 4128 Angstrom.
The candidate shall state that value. 3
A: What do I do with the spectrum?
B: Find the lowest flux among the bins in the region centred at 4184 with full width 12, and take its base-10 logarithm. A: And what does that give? 0.921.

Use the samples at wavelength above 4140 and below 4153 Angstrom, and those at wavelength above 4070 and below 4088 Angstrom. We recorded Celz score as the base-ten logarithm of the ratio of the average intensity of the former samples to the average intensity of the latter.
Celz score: 0.02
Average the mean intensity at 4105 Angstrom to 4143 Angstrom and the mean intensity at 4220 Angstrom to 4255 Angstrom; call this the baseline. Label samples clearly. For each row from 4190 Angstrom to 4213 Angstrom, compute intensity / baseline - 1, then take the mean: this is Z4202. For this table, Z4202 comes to 0.00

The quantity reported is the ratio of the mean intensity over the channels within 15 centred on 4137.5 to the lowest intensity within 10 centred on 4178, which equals 1.10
